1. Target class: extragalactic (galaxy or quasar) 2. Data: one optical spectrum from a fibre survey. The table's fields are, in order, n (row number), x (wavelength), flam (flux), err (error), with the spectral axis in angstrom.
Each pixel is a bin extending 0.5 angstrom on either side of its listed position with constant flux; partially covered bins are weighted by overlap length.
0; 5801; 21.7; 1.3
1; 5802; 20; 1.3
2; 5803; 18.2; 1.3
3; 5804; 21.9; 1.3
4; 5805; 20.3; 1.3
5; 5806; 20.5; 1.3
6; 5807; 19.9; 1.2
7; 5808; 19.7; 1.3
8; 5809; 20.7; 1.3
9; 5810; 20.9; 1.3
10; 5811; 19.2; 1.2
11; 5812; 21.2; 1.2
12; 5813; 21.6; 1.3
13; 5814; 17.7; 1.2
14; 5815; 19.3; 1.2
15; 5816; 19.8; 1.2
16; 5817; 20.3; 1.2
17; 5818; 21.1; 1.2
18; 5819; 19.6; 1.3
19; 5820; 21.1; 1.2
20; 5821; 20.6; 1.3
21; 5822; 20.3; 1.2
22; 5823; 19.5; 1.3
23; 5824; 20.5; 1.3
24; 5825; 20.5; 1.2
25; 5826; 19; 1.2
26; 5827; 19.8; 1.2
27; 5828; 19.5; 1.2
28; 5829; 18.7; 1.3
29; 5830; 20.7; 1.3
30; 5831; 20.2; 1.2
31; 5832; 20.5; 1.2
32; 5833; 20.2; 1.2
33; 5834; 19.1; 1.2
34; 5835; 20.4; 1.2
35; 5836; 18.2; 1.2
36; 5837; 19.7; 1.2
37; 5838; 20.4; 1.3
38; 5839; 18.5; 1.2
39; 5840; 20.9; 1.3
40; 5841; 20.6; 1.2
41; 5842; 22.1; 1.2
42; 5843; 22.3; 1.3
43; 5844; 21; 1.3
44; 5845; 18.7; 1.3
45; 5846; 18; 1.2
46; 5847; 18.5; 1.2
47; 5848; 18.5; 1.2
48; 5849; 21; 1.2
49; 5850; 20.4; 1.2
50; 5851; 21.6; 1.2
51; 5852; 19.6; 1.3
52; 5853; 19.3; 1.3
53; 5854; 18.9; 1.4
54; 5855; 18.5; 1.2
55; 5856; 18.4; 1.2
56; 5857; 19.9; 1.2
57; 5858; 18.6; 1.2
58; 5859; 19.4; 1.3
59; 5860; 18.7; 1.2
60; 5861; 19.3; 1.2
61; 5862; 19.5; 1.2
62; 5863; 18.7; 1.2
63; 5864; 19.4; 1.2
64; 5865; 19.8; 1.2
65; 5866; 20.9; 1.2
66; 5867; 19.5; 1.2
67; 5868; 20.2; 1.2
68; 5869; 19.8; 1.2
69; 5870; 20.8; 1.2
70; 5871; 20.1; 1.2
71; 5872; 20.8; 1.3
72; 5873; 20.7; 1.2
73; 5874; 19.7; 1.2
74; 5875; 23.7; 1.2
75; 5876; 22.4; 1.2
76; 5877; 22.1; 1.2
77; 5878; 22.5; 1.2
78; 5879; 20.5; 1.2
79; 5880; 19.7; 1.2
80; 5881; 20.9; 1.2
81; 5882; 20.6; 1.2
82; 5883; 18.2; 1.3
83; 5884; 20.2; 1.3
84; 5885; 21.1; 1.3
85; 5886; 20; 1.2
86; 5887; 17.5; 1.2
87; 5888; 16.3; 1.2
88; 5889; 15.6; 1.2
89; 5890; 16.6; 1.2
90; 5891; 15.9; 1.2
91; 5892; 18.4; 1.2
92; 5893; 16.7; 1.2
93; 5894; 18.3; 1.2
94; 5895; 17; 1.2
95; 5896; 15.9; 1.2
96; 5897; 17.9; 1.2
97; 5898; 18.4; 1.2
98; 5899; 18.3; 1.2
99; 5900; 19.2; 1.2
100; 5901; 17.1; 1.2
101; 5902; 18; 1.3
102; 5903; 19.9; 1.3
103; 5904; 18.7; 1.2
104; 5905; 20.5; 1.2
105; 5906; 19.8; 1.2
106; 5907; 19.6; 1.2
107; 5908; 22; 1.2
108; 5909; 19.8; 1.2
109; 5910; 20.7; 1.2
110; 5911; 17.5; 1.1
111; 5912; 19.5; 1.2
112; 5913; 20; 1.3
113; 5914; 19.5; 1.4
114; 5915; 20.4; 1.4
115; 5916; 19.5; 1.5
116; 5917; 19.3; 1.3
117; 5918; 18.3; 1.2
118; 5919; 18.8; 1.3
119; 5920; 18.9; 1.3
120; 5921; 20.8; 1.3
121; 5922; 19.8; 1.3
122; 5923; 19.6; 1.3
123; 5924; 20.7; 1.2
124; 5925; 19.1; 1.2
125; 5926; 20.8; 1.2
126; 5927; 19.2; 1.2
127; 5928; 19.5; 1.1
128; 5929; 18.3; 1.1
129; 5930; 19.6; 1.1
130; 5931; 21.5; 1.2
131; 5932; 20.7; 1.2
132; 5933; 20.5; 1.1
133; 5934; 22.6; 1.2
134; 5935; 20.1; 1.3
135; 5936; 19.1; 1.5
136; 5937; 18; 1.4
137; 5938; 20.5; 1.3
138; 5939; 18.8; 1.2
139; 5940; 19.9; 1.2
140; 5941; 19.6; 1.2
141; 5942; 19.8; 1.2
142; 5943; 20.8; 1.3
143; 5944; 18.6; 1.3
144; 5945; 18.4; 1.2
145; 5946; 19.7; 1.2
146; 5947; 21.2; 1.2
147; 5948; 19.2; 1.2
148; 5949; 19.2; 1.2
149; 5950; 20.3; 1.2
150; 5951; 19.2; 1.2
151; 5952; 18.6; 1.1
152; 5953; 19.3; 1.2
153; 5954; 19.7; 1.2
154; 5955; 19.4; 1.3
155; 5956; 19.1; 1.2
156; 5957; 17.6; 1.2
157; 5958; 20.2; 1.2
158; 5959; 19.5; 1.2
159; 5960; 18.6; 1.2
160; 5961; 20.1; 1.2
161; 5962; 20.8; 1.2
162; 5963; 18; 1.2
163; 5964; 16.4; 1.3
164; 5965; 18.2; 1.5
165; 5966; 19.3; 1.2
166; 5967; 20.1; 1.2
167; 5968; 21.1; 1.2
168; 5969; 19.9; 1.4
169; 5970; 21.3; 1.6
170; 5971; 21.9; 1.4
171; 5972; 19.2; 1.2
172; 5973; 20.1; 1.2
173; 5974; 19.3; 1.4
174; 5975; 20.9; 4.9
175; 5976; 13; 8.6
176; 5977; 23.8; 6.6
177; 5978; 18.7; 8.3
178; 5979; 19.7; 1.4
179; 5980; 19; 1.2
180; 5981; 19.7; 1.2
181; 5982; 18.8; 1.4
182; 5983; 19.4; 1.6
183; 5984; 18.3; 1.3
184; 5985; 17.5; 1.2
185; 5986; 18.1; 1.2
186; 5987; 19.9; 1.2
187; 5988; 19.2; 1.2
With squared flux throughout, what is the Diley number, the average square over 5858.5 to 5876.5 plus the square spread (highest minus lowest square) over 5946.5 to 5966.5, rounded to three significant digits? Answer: 590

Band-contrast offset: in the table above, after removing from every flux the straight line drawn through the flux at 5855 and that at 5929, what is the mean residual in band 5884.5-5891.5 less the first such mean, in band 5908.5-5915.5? -2.1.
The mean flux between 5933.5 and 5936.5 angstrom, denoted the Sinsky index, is 20.6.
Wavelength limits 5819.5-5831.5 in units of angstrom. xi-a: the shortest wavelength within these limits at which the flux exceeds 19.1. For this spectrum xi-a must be 5820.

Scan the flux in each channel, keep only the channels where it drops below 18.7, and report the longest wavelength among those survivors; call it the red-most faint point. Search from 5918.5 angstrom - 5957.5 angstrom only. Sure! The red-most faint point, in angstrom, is 5957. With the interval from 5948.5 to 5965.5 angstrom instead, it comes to 5965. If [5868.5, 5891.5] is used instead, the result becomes 5891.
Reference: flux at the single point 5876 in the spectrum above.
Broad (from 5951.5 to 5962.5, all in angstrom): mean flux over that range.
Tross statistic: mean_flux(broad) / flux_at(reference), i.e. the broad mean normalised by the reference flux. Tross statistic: 0.86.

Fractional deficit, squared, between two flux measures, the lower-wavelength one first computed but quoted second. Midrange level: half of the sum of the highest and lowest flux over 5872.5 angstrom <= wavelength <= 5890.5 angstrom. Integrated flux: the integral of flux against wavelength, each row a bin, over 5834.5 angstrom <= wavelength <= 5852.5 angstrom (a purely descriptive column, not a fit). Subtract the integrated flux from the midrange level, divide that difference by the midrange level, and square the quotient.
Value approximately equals 301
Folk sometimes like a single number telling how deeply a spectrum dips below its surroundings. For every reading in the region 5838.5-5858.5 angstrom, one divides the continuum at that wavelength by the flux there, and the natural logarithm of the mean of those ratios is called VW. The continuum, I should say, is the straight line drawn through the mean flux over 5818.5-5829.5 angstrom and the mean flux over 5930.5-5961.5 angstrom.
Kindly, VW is 0.010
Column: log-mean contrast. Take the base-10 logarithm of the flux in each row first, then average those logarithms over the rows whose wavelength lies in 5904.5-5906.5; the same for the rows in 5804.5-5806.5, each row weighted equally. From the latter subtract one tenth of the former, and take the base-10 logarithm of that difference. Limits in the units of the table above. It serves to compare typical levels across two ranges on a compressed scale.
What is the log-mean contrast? 0.0716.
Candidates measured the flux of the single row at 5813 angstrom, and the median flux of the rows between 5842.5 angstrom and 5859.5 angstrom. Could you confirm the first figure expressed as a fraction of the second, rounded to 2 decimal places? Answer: 1.12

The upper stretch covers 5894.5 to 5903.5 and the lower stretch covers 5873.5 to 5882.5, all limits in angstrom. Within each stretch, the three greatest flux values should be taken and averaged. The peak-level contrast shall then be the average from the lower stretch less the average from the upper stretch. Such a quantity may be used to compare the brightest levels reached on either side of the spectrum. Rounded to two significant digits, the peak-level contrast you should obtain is 3.7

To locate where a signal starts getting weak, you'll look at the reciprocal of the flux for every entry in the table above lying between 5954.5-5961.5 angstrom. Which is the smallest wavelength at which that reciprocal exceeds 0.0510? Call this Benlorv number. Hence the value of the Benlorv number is 5955 angstrom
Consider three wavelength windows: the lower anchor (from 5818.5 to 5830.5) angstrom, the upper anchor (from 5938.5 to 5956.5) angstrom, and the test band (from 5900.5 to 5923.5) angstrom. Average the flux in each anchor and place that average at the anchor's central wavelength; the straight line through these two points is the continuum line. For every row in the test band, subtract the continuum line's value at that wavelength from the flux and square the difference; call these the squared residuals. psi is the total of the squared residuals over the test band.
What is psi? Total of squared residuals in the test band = 28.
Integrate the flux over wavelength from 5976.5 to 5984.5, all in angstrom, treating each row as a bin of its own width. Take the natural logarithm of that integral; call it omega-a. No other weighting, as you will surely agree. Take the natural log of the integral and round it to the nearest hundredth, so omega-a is 5.06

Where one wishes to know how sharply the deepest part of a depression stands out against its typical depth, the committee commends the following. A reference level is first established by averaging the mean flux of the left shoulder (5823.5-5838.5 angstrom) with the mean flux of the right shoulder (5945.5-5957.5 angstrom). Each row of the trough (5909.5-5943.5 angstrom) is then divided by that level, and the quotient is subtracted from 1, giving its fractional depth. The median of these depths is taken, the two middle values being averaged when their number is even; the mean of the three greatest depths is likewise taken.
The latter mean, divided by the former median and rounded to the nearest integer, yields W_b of 2001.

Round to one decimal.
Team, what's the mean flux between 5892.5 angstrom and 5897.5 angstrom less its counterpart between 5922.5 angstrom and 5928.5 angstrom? -2.7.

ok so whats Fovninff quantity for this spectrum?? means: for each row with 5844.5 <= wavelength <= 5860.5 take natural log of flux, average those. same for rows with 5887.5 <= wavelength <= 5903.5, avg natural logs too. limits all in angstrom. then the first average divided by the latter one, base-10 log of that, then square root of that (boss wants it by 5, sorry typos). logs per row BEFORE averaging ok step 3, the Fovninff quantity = 0.12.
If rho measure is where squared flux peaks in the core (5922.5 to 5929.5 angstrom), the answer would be 5926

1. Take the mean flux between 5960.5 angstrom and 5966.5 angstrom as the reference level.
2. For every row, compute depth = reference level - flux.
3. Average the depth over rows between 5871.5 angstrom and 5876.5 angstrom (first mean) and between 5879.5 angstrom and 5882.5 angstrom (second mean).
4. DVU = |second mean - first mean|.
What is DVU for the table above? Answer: 1.1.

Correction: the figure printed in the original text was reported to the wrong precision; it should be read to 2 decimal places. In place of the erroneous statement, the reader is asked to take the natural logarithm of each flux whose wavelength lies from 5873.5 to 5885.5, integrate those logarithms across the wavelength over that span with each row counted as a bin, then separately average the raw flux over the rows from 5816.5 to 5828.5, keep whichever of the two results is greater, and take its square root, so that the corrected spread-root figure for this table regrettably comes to 6.04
